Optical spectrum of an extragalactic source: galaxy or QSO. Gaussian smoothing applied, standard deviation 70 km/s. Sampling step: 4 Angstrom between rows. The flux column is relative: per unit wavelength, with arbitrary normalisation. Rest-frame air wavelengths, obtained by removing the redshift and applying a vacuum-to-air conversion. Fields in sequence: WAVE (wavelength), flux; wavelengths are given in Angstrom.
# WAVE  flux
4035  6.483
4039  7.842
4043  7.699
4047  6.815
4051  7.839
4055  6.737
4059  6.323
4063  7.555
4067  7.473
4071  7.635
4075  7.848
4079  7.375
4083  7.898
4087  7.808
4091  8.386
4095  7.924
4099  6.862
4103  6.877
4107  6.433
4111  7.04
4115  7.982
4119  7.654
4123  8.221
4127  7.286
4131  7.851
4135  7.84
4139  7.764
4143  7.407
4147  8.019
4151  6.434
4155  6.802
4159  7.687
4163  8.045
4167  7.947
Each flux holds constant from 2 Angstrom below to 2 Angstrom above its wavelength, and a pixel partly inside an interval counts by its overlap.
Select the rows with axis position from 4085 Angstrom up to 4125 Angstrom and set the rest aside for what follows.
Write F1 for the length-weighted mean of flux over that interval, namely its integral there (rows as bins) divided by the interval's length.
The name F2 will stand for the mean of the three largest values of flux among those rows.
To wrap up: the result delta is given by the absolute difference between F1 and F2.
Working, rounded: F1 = 7.52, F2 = 8.20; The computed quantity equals 0.68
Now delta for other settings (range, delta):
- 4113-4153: 0.43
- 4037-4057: 0.41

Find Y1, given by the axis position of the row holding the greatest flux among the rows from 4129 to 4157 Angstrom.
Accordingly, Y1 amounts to 4147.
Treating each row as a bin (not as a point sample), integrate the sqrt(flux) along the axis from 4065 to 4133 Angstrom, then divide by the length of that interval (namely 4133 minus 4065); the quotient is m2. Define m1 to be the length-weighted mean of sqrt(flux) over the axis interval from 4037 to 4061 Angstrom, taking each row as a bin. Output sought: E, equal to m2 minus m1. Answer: 0.066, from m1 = 2.68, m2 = 2.75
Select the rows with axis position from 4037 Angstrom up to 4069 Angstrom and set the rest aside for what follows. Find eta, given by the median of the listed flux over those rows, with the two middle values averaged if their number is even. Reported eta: 7.51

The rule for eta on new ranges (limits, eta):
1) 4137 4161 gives 7.55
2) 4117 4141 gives 7.80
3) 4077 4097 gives 7.90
